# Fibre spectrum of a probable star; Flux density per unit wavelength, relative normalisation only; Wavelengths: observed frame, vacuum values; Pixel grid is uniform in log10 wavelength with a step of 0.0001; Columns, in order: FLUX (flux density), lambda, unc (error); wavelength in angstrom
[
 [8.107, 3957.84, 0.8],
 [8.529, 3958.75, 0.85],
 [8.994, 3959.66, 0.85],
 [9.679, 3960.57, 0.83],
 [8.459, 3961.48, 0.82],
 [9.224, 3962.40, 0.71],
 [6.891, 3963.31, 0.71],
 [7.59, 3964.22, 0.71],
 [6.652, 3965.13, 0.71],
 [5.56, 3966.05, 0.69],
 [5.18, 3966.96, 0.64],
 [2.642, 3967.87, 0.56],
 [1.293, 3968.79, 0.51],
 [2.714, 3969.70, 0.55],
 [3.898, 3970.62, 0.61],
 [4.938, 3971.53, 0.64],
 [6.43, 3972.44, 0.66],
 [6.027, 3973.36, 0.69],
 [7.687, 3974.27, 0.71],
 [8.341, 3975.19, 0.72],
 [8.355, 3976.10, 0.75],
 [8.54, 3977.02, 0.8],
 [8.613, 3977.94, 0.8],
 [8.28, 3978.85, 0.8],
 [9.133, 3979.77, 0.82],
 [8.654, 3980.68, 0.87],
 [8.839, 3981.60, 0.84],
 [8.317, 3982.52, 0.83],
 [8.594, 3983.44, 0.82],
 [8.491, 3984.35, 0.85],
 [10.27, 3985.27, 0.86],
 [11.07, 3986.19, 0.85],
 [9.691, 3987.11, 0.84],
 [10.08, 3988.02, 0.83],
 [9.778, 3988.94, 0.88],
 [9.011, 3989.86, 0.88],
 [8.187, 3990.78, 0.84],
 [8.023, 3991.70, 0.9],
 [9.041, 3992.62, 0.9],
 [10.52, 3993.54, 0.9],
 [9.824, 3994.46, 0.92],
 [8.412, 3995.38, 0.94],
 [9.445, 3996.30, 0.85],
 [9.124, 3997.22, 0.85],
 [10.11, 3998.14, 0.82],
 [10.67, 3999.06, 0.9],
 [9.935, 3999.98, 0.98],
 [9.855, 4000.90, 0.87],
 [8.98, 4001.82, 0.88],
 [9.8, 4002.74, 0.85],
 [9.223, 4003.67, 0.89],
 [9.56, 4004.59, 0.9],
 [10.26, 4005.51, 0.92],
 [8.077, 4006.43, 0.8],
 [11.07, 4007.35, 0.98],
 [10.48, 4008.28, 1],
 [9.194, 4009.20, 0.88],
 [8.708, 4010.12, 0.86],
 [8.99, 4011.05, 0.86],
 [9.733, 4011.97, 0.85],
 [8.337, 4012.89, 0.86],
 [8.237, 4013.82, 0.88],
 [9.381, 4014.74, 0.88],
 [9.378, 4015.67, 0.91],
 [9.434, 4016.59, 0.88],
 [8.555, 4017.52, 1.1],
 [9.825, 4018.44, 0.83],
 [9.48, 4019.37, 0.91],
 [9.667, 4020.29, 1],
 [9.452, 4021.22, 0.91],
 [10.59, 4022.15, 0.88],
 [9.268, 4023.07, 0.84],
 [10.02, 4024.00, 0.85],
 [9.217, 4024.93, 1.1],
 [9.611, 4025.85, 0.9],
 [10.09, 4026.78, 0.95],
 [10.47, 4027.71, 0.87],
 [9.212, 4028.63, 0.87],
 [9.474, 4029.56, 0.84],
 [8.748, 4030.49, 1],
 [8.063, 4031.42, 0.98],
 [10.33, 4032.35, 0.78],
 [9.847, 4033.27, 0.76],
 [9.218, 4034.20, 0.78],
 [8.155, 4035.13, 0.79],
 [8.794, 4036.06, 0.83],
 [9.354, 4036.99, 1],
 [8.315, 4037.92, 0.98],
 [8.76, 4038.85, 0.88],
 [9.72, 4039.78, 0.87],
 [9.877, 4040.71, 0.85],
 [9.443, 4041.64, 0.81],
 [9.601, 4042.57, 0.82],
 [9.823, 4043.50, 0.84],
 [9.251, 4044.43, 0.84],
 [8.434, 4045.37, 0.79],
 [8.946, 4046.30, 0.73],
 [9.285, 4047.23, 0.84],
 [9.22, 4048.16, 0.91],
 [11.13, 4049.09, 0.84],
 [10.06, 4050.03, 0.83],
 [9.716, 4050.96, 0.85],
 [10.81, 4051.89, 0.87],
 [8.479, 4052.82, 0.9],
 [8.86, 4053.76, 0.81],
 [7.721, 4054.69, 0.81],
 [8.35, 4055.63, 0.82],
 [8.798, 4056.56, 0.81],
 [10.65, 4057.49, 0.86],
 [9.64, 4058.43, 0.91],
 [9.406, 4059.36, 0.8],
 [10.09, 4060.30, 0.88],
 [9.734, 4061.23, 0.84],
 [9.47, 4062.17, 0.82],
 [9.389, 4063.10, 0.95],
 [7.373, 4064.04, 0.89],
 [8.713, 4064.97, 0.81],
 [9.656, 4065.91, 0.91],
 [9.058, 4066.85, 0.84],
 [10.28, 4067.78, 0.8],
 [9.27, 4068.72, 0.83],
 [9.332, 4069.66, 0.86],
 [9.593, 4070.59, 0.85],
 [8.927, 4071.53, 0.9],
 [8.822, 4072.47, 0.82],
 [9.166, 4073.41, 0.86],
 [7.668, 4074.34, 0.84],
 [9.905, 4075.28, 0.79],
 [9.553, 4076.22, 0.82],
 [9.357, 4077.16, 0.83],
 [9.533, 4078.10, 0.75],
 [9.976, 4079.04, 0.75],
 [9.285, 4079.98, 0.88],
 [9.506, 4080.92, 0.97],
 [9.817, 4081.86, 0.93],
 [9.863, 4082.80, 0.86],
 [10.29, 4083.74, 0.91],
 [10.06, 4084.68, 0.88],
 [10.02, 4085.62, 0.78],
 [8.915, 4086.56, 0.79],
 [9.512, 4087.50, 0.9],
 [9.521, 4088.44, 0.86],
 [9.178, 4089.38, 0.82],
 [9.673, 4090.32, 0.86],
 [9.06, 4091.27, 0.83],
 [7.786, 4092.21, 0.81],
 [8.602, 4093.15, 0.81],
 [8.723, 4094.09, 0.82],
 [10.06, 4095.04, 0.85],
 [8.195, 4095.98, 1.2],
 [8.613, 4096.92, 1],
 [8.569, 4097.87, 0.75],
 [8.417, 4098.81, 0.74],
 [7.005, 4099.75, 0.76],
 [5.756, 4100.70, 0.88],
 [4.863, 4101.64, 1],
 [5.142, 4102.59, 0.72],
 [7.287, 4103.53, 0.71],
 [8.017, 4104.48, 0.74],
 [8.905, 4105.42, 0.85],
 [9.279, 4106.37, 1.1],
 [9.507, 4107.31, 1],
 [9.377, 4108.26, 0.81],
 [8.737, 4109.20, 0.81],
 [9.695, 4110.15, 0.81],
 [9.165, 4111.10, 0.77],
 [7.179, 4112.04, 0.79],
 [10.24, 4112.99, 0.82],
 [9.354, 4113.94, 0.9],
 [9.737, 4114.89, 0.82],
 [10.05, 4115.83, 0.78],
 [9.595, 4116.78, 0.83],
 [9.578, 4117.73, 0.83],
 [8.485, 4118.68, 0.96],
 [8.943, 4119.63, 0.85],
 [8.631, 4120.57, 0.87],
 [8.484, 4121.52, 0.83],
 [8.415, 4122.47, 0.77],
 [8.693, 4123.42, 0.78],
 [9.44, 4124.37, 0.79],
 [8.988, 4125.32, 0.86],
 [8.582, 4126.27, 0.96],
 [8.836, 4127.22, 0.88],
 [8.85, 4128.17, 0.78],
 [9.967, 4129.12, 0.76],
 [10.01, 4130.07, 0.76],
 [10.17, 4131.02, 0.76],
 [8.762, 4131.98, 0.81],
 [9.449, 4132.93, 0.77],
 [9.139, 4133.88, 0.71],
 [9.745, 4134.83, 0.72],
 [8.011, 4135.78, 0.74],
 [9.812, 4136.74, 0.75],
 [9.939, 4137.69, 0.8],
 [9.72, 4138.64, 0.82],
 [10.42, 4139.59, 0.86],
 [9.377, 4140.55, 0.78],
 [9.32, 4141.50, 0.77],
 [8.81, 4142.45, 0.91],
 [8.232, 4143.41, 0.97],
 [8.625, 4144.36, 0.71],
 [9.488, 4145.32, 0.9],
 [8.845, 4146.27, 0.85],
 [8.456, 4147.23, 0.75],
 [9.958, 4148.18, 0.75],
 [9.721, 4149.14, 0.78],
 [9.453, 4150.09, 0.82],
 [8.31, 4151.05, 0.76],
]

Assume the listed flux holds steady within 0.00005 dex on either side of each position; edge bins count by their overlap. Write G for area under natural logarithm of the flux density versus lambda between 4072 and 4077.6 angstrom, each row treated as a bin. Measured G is 12.3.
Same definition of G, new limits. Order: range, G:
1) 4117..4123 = 13.0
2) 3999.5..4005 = 12.4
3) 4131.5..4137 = 12.1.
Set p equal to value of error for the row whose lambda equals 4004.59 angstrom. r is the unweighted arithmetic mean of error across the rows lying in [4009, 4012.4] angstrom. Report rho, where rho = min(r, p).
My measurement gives 0.86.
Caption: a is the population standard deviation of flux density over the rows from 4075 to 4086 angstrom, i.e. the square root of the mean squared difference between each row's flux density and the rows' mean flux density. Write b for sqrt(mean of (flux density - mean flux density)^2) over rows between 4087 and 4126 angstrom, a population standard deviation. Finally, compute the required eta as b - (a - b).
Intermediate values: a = 0.30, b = 1.21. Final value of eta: 2.1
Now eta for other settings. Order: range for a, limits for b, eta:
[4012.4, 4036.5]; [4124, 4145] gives 0.6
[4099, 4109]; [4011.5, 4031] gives -0.5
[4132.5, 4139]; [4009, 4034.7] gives 0.6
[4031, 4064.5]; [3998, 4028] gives 0.6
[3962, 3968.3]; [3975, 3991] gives -0.3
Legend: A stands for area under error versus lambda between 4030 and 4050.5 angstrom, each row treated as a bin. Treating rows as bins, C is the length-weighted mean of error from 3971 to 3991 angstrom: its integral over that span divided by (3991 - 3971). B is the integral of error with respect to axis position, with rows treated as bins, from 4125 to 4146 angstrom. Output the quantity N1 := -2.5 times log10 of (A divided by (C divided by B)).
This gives -6.42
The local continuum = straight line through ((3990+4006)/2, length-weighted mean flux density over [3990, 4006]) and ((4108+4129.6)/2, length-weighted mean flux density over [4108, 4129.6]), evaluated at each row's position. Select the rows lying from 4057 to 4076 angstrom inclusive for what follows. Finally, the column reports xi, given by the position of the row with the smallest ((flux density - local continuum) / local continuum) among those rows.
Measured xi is 4064.04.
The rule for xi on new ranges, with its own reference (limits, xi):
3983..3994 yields 3991.70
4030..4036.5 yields 4031.42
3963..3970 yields 3968.79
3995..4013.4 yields 4006.43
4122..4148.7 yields 4135.78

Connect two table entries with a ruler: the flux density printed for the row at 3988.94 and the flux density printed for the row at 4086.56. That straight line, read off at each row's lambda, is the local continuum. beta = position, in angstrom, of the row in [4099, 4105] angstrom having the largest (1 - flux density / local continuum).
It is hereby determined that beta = 4101.64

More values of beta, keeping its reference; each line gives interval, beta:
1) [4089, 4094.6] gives 4092.21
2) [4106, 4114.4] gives 4112.04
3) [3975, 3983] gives 3978.85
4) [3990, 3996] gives 3991.70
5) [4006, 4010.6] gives 4006.43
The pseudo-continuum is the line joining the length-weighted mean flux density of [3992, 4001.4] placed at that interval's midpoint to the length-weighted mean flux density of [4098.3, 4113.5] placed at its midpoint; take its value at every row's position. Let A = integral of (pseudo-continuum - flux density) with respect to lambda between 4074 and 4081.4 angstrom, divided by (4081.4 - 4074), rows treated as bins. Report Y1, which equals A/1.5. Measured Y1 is -0.6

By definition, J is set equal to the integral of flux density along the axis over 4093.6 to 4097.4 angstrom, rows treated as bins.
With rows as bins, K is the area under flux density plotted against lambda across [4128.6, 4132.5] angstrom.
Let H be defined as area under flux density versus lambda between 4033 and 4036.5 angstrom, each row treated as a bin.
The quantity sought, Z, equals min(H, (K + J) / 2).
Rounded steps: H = 31.3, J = 33.8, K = 37.8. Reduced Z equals 31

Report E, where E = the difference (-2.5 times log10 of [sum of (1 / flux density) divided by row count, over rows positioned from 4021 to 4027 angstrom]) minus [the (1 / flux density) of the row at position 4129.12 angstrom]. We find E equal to 2.37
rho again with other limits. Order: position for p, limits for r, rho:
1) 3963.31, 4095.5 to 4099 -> 0.71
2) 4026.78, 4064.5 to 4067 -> 0.85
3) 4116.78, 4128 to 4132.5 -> 0.77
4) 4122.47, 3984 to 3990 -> 0.77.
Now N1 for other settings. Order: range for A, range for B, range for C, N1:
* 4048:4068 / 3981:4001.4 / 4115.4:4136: -6.43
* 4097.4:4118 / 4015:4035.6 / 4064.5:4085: -6.42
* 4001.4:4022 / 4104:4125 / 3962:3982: -6.67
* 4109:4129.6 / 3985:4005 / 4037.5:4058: -6.38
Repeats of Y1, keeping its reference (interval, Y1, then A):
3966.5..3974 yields 3.9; 5.8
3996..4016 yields 0.0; 0.0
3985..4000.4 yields 0.1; 0.1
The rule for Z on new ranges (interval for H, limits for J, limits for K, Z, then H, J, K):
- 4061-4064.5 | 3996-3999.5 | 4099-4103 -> 29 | 31.3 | 34.5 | 23.6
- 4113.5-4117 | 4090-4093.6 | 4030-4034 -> 34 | 34.0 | 31.4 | 37.0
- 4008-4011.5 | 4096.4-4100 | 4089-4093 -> 32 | 32.5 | 29.6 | 35.6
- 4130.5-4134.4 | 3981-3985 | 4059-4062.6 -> 35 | 36.6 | 34.5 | 34.8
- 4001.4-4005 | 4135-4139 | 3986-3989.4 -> 34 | 33.8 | 37.6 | 34.3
